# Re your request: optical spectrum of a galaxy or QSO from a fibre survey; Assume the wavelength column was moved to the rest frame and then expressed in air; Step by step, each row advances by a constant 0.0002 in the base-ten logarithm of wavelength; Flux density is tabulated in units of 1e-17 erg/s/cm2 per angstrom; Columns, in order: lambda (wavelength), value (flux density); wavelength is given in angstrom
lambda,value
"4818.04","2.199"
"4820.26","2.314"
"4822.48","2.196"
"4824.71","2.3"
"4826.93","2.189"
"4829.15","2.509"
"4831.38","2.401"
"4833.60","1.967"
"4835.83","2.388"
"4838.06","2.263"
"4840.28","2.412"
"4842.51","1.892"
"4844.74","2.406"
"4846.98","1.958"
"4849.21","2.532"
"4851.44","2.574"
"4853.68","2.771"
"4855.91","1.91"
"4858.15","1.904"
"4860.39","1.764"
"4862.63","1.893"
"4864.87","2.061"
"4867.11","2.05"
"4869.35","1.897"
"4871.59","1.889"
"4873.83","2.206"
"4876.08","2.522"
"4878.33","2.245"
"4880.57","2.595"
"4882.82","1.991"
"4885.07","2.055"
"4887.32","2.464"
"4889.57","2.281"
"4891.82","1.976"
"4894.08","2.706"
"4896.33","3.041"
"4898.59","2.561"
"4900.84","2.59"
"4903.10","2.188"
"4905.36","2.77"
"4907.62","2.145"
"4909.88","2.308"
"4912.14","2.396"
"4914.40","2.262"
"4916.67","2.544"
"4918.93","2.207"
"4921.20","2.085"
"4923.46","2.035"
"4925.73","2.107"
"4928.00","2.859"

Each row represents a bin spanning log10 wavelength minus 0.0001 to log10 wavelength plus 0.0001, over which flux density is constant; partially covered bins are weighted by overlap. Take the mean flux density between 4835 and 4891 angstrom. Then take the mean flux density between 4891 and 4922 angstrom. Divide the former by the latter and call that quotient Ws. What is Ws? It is 0.91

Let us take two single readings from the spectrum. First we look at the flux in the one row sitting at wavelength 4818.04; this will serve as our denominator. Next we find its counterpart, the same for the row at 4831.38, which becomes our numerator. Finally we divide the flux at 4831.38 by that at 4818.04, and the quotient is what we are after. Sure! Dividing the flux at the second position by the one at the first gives 1.09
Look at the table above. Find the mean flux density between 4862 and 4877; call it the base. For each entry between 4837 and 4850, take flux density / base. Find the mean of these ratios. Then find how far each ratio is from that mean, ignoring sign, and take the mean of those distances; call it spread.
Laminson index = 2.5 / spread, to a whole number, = 24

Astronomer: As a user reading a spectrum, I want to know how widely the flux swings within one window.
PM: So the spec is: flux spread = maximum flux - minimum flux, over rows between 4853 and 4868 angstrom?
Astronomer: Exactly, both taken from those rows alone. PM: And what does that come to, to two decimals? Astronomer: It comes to 1.01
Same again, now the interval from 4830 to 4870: 1.01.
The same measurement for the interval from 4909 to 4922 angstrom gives 0.46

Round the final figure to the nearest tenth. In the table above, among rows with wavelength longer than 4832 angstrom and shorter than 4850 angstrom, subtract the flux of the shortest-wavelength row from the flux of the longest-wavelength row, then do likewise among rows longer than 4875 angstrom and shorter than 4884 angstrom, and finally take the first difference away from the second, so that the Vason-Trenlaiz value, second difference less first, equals -1.1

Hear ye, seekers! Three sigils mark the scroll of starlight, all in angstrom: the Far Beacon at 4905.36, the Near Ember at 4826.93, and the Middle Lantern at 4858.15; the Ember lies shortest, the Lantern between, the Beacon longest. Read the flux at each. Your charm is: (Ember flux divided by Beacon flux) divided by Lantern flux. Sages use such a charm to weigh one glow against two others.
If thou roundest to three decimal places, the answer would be 0.415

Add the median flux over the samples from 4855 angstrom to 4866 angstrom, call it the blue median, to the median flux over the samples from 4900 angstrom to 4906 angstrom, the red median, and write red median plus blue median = 4.49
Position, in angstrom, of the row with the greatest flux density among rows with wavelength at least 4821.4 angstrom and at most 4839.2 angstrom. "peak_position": 4829.15 angstrom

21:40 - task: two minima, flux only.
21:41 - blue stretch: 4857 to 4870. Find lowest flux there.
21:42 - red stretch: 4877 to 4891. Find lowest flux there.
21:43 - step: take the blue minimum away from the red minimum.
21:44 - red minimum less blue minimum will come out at 0.23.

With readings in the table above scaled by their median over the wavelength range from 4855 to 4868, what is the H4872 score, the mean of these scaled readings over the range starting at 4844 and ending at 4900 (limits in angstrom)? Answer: 1.18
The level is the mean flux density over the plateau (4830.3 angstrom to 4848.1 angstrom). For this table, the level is 2.21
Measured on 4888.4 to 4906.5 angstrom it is 2.51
